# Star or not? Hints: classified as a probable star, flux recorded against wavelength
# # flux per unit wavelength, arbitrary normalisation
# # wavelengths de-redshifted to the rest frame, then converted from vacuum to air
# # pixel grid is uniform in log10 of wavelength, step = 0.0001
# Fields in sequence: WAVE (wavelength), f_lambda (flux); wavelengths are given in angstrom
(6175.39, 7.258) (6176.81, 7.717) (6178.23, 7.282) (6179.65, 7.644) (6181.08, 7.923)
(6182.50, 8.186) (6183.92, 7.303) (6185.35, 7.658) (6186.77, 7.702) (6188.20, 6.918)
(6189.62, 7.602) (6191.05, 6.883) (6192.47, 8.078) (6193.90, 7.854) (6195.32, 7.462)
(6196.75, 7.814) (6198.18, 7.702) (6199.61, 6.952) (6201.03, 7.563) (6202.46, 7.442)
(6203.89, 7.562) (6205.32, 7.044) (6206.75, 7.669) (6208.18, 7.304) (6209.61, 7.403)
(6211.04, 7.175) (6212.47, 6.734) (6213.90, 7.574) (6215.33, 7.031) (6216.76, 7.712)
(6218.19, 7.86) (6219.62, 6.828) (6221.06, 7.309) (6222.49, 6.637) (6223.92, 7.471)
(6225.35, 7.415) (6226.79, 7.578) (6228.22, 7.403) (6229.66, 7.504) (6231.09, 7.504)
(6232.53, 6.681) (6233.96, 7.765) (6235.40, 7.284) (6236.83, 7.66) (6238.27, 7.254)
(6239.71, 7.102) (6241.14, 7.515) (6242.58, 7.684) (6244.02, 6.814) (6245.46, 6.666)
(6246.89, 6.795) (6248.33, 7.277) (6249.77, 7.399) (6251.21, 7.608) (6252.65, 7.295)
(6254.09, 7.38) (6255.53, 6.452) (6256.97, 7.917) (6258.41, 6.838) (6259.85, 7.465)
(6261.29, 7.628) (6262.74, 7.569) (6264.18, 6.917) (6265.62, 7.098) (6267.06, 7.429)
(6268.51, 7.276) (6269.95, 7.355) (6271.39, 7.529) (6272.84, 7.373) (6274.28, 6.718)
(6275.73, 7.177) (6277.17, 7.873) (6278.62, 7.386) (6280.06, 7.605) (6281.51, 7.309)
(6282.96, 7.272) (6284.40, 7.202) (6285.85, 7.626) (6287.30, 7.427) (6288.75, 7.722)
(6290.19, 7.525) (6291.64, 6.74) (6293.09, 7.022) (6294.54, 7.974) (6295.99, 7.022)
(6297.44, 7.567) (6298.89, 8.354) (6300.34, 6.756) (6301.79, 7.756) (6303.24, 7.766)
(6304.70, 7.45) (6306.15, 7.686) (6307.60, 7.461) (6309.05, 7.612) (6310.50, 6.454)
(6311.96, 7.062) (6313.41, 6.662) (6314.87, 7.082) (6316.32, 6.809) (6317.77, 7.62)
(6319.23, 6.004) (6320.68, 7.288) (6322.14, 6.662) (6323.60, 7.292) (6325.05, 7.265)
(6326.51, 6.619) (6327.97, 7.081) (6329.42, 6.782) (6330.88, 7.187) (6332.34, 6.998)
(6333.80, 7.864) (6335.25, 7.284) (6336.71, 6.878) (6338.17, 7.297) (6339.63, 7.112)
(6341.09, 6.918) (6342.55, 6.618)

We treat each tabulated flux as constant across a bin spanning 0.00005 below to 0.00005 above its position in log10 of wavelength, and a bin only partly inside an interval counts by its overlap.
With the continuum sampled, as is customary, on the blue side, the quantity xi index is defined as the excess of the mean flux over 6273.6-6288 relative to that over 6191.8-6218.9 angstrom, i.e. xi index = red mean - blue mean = -0.11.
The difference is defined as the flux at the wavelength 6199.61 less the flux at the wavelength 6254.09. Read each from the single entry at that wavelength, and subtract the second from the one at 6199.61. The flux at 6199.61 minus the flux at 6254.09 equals -0.4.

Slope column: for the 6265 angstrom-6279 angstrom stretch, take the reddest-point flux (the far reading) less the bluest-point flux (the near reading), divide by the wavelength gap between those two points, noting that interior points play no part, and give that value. 0.022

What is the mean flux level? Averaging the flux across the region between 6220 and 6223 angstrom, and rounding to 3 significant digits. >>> 6.97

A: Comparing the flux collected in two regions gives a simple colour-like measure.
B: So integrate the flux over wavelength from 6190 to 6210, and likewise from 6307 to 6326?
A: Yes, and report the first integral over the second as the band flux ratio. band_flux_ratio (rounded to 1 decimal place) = 1.1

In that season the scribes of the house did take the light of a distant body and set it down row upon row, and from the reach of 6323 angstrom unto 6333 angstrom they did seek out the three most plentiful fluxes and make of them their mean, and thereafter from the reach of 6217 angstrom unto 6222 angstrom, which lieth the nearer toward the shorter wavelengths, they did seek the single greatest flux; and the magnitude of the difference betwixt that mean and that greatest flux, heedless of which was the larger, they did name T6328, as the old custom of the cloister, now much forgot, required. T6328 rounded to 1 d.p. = 0.6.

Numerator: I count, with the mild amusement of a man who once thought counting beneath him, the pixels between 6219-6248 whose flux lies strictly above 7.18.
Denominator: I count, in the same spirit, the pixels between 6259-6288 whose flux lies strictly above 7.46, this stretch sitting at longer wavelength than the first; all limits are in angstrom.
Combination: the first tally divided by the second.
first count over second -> 1.9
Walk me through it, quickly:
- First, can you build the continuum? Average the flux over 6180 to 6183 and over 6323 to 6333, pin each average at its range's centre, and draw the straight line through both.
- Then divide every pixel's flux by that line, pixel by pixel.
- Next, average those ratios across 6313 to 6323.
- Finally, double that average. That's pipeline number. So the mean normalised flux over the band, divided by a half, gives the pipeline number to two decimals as 1.94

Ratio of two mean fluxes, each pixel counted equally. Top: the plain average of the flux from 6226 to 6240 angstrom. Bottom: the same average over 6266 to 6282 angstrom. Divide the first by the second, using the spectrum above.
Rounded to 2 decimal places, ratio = 1.00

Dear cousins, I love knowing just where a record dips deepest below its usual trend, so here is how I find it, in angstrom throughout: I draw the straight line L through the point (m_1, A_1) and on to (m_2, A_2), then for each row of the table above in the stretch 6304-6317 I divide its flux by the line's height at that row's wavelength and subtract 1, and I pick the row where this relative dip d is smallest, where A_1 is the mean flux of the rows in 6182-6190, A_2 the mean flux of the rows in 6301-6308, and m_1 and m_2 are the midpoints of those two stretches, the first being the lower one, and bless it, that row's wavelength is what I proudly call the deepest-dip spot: 6310.50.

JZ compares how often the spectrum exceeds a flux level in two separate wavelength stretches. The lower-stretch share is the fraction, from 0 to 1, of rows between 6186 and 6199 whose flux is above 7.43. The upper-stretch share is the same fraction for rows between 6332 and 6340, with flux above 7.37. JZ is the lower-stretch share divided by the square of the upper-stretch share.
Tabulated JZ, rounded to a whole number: 28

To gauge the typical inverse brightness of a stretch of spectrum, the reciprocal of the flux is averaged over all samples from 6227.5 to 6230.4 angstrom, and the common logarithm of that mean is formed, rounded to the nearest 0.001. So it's -0.872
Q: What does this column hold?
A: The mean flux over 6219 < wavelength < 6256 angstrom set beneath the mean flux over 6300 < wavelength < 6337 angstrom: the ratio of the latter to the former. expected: 0.98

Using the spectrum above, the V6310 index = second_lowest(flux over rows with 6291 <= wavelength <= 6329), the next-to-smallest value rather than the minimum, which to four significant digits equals 6.454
